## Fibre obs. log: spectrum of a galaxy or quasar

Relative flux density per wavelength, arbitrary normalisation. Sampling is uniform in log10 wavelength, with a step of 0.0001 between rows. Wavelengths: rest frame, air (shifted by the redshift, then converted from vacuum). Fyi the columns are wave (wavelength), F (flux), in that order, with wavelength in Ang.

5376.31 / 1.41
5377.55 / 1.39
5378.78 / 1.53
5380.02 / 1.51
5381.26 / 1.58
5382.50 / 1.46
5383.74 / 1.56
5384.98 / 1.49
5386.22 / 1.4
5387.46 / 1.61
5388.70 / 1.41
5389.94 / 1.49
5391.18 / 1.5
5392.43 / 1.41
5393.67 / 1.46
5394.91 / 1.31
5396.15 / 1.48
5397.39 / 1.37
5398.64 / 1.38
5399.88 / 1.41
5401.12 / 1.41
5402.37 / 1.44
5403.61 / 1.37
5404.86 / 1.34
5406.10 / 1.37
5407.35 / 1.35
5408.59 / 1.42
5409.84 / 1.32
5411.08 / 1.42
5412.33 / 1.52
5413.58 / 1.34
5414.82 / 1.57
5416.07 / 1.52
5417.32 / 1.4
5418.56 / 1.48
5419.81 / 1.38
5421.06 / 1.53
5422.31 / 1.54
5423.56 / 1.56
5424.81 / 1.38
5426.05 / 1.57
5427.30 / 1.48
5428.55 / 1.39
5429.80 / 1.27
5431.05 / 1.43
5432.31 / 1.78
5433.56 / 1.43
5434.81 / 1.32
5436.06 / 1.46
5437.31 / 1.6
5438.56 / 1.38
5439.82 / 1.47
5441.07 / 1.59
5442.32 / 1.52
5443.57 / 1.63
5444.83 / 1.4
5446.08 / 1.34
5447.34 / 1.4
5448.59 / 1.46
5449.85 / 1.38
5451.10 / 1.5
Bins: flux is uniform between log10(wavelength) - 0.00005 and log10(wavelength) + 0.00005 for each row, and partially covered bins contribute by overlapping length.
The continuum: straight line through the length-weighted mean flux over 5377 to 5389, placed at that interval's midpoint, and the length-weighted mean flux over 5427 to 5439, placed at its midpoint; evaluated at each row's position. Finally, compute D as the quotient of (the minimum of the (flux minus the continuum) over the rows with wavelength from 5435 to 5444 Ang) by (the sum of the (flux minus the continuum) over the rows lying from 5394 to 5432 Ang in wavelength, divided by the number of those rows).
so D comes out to 1.5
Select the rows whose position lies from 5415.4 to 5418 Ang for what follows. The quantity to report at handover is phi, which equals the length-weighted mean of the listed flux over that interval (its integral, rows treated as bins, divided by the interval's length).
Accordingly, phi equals 1.46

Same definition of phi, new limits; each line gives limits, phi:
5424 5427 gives 1.48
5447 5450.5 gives 1.42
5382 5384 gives 1.50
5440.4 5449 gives 1.48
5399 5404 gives 1.41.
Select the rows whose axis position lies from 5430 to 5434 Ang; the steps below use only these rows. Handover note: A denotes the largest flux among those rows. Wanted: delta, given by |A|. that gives 1.78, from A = 1.78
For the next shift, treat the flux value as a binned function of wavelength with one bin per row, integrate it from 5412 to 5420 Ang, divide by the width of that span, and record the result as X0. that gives 1.46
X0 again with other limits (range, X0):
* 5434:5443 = 1.48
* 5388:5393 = 1.45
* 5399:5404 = 1.41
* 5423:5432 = 1.45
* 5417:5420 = 1.43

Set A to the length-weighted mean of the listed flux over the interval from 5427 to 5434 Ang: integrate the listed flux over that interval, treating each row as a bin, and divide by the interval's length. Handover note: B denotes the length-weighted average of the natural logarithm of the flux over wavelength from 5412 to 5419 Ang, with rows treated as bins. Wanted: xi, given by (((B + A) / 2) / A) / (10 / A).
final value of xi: 0.0923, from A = 1.46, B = 0.38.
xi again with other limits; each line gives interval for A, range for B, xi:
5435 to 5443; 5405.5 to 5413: 0.0915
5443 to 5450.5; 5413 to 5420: 0.0903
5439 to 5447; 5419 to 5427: 0.0942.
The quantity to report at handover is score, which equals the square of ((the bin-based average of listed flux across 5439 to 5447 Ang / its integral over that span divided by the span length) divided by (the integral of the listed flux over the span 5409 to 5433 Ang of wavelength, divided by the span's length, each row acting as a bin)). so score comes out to 1.02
